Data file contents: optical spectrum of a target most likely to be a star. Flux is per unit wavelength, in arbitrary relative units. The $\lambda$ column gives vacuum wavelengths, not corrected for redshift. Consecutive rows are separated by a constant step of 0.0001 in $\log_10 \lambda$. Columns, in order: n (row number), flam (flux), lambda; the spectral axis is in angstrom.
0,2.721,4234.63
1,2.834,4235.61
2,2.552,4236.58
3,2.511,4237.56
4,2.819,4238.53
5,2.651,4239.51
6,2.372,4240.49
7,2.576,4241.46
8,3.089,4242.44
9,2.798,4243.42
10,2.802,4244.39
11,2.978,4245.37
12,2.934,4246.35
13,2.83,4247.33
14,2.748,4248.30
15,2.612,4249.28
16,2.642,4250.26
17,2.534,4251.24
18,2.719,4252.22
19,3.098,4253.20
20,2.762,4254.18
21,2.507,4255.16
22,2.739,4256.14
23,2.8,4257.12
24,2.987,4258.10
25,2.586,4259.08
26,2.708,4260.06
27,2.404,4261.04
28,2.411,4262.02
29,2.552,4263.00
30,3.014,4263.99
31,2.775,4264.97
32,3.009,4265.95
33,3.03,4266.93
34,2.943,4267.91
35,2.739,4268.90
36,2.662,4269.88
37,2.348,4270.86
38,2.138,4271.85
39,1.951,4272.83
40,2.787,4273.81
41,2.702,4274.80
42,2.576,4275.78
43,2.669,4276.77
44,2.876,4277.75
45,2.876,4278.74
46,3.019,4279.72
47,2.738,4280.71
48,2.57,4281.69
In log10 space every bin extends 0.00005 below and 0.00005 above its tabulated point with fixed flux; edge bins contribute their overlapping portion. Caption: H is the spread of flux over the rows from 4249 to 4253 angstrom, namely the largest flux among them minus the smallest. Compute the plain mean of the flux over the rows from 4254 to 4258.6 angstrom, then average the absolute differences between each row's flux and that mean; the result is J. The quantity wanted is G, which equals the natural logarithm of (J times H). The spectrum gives -3.9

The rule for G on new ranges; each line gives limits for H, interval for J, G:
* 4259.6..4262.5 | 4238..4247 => -3.0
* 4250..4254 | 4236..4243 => -2.3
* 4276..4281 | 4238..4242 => -3.1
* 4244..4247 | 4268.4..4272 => -3.2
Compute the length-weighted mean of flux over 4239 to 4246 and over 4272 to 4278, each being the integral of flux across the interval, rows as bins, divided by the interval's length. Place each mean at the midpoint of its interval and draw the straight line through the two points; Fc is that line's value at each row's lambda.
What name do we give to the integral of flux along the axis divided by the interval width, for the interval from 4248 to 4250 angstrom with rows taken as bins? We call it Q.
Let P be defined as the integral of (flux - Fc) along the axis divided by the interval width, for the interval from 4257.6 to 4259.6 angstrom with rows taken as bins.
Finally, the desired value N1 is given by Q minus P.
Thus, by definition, 2.54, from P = 0.13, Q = 2.67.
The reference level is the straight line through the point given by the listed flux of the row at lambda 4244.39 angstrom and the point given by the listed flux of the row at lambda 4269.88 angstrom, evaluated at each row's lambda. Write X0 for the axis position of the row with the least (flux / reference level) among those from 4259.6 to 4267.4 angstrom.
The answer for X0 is 4261.04 angstrom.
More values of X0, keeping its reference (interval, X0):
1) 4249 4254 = 4251.24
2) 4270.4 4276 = 4272.83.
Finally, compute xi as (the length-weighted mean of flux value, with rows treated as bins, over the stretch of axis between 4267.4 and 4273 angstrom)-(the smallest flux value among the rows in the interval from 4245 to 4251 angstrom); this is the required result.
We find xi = -0.12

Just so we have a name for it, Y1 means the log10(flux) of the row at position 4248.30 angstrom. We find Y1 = 0.439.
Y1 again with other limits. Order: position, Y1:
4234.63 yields 0.435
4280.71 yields 0.437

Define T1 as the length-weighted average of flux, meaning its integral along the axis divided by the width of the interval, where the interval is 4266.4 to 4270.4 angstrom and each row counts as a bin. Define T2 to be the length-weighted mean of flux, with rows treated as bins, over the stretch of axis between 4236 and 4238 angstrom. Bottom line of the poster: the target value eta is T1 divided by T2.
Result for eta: 1.12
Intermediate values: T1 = 2.84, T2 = 2.55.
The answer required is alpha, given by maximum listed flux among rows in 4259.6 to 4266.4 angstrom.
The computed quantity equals 3.014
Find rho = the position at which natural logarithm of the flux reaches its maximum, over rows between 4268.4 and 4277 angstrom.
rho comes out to 4273.81 angstrom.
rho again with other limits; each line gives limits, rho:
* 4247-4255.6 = 4253.20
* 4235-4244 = 4242.44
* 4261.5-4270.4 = 4266.93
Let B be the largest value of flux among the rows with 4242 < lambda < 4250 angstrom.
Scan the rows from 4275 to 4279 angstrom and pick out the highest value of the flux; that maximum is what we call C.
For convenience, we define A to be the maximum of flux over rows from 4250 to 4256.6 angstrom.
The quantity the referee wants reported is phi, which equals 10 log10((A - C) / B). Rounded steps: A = 3.098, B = 3.089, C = 2.876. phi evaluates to -11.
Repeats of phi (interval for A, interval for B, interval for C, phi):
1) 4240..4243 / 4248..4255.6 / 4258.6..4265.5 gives -16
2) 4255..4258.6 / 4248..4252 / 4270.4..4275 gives -11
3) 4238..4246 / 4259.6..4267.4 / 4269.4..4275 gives -10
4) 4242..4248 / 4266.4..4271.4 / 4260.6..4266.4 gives -16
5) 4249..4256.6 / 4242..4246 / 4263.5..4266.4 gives -16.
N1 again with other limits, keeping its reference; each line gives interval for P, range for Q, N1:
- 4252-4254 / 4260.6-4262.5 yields 2.19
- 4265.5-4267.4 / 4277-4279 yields 2.44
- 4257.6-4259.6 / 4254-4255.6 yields 2.49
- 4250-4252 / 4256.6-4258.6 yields 2.99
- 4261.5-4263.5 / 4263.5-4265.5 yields 3.06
